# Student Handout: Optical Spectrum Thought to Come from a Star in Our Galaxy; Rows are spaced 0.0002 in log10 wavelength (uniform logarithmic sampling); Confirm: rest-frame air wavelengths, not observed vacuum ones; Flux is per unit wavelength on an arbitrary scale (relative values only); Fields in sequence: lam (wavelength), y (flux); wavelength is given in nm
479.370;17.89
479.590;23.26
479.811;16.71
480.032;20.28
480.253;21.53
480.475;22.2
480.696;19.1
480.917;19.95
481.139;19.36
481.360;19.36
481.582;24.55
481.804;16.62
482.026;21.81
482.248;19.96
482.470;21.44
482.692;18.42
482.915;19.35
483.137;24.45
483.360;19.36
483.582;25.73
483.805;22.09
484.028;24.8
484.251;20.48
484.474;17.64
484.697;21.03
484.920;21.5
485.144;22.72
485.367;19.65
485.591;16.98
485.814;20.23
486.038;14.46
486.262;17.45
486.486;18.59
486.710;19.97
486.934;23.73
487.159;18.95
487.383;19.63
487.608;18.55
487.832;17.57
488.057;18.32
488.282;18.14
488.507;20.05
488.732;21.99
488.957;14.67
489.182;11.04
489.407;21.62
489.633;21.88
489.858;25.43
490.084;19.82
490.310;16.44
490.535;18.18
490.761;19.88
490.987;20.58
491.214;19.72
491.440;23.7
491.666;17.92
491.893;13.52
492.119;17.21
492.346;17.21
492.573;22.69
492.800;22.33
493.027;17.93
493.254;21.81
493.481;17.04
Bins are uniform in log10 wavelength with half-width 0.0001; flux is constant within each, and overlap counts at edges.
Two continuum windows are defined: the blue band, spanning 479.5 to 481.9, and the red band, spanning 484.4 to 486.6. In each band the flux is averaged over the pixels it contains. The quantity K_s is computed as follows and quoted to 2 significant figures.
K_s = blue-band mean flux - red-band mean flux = 1.2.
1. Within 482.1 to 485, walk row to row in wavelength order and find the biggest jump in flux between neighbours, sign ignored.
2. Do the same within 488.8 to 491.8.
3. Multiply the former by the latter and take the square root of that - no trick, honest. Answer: 8.2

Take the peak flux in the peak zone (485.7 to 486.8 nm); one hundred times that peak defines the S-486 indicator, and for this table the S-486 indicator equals 2023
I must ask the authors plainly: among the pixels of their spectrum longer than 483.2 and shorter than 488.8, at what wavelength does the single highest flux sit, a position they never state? 483.582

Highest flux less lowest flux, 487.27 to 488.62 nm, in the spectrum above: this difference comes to 2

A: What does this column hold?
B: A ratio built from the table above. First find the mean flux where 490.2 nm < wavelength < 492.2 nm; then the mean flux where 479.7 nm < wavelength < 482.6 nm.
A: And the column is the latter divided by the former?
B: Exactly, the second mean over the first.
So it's 1.09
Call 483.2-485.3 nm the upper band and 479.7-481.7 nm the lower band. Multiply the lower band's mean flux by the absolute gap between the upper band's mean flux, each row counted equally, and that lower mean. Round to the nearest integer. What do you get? 28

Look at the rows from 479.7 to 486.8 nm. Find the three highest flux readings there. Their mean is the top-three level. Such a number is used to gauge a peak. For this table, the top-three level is 25.0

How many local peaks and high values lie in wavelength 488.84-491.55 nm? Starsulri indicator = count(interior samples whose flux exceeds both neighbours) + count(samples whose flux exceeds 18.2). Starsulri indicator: 10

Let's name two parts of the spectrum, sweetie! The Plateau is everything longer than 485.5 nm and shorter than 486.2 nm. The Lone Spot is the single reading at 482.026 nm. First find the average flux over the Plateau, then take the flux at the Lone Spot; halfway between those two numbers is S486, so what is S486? 19.5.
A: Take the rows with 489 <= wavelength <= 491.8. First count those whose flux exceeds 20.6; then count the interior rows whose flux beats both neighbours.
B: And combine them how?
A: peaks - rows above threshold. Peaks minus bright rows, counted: -1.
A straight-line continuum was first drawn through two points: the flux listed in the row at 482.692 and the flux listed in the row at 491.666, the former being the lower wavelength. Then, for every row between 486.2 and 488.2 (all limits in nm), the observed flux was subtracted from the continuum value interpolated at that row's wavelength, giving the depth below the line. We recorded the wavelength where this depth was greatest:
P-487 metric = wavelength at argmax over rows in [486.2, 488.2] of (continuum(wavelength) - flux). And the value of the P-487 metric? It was 486.262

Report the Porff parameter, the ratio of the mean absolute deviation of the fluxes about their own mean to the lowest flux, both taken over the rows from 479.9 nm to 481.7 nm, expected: 0.08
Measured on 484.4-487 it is 0.14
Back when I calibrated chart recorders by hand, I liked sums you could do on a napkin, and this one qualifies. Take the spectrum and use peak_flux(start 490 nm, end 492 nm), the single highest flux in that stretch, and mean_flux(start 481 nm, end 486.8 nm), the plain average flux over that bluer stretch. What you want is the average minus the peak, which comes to -3.4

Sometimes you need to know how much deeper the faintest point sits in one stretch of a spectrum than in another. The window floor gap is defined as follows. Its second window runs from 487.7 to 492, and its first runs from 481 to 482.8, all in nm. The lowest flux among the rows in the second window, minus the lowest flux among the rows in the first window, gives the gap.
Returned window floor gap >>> -5.6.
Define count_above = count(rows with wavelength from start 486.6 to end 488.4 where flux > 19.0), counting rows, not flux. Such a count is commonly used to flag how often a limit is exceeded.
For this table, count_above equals 3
